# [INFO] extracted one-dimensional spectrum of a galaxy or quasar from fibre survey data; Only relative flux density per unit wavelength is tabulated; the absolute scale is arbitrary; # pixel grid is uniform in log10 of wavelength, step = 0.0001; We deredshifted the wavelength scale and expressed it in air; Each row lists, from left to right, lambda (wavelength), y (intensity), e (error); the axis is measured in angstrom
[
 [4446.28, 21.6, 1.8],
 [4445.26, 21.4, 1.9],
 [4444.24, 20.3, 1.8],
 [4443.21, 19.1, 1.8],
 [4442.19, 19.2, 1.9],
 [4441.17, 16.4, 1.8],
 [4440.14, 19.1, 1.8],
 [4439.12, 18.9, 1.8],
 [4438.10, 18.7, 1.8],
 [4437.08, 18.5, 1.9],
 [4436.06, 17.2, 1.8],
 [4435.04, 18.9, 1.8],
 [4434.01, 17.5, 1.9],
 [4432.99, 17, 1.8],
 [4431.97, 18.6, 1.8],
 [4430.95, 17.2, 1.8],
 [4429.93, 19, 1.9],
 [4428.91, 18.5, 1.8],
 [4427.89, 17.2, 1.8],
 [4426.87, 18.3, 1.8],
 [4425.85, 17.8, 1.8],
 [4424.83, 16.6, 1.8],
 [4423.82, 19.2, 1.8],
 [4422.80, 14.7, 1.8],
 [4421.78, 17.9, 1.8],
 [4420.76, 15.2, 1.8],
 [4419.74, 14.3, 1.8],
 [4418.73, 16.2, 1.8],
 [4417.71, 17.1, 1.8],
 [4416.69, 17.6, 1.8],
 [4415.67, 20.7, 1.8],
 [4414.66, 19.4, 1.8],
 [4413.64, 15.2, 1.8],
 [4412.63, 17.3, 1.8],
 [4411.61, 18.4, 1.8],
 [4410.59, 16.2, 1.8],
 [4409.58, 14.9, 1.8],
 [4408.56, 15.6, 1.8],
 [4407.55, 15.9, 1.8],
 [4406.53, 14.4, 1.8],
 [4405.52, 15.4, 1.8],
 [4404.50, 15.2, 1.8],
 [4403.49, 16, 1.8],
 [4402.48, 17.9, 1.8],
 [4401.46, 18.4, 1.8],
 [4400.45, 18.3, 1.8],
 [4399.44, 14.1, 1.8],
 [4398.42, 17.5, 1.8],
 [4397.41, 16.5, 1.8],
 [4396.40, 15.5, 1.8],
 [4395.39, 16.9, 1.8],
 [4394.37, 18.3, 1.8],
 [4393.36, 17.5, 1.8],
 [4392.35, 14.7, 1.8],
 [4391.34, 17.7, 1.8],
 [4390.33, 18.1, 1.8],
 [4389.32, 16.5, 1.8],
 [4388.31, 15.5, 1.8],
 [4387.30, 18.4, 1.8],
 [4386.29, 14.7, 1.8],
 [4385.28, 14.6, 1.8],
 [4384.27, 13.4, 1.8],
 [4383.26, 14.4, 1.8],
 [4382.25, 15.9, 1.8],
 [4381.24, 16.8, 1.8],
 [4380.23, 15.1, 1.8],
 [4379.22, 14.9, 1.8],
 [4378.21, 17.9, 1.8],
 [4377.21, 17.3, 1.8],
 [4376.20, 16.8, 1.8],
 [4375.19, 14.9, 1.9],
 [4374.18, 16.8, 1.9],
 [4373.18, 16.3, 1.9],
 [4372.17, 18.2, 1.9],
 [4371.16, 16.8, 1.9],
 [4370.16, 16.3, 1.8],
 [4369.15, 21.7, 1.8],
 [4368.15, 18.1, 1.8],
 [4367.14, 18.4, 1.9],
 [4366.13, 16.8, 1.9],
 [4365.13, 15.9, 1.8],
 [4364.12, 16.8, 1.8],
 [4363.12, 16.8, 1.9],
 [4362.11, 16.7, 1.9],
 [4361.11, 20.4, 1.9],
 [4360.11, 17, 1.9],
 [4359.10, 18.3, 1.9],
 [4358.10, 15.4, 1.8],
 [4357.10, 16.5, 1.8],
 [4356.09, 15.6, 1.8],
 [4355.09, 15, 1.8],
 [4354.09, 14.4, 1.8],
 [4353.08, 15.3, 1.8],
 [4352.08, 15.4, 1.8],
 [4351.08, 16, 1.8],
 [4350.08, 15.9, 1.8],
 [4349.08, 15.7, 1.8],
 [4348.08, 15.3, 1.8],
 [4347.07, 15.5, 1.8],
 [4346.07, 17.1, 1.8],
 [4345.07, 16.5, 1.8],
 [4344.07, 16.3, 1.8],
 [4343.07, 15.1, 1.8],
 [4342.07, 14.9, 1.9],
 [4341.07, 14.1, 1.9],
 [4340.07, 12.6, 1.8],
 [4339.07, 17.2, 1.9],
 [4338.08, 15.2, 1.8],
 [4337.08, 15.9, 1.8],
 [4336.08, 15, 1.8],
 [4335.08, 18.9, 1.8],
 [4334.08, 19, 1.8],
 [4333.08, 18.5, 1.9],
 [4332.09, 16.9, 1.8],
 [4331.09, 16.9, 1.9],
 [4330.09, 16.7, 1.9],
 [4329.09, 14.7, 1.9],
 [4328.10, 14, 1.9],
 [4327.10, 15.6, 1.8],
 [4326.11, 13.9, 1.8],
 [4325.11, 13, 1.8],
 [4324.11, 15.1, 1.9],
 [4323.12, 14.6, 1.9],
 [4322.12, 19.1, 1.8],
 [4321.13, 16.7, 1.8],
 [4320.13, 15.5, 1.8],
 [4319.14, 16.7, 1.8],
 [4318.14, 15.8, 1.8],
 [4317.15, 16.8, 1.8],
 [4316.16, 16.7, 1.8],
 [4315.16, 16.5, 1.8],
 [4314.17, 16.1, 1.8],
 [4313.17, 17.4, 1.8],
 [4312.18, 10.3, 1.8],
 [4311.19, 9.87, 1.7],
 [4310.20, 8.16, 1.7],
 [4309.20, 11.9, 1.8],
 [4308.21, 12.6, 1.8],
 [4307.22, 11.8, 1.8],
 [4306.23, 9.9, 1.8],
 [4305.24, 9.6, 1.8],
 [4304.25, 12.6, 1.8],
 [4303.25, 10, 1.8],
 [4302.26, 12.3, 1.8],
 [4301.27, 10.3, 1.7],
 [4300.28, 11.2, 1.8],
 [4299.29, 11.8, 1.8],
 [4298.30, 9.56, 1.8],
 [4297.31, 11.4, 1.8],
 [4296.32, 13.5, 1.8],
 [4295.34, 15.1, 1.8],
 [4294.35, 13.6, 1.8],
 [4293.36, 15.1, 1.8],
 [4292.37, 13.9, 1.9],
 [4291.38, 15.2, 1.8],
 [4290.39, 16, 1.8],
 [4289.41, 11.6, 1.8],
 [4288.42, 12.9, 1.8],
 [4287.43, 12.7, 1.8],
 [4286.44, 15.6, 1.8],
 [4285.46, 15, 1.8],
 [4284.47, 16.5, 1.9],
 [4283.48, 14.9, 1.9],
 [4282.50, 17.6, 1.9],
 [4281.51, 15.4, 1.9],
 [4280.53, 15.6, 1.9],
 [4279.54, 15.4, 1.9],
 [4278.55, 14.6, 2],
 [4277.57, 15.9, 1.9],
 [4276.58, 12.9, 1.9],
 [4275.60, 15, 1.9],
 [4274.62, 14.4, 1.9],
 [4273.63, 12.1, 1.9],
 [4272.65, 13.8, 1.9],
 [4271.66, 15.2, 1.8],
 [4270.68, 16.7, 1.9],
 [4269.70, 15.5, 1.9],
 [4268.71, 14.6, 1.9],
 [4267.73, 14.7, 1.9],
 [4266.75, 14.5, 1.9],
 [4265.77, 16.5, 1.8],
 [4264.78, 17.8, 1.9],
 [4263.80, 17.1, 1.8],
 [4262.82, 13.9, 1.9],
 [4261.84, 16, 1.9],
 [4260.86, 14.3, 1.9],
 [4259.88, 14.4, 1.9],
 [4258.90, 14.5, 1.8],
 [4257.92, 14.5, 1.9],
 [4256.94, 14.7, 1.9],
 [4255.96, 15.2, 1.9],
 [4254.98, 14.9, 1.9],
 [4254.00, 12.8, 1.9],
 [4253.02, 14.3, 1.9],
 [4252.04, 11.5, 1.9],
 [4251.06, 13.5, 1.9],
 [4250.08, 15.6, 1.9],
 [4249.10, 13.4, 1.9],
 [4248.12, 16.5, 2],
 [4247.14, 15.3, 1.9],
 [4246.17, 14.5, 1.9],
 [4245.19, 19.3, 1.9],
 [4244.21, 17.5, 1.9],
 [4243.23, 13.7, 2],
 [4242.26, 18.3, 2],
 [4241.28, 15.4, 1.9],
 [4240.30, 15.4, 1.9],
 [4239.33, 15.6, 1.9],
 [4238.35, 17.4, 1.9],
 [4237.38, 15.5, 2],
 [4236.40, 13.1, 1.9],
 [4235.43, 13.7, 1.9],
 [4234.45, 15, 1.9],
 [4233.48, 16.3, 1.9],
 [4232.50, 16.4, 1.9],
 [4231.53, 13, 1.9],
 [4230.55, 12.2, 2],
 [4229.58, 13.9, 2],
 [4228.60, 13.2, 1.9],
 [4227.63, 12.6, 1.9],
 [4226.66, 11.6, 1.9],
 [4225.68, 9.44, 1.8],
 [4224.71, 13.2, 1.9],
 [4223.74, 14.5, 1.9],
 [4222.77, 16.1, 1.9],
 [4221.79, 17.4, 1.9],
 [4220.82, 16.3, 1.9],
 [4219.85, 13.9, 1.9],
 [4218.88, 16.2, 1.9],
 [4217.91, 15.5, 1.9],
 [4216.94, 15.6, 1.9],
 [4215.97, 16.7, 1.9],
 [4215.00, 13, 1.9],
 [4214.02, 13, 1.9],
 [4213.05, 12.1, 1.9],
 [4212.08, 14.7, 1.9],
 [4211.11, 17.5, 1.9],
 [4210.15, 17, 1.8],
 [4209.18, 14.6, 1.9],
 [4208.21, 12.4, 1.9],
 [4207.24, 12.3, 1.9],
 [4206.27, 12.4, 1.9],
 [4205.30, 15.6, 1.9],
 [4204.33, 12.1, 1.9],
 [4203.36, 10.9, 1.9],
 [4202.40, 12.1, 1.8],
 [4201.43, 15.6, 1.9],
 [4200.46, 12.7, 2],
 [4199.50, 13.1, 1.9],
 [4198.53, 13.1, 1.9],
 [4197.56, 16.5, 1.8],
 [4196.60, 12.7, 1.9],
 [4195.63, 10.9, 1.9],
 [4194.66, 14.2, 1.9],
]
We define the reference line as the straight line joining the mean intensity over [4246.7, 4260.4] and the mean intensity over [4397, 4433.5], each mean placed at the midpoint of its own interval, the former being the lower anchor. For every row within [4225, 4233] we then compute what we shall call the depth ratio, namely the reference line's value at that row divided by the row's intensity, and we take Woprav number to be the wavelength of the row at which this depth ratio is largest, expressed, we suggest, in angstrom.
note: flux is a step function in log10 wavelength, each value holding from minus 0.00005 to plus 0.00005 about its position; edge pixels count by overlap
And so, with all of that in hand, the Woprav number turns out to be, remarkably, 4225.68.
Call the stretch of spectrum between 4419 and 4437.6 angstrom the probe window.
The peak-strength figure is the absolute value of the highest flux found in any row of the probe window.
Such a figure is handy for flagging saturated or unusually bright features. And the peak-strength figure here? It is 19.2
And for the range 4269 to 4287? 17.6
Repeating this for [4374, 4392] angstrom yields 18.4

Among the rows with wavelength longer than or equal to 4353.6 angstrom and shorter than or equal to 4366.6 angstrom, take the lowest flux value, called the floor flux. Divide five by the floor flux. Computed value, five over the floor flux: 0.35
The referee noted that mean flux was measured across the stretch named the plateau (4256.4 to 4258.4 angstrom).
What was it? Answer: 14.6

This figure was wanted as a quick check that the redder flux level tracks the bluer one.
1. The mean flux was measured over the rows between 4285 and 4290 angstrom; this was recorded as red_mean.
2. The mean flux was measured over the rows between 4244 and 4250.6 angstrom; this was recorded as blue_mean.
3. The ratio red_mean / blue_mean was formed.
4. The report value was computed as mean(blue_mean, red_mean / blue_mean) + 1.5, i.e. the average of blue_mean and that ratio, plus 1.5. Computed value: 9.9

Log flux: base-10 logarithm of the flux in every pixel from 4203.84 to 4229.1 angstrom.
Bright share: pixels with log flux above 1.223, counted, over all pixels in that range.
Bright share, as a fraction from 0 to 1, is 0.12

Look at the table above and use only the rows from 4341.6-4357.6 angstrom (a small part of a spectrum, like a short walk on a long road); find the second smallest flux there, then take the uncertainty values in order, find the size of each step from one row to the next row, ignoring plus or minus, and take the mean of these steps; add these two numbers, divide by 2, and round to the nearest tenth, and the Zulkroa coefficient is 7.5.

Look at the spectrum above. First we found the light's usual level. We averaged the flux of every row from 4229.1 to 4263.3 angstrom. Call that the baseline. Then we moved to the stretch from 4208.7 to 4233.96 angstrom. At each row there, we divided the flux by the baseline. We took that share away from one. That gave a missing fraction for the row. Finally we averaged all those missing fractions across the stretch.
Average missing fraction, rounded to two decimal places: 0.03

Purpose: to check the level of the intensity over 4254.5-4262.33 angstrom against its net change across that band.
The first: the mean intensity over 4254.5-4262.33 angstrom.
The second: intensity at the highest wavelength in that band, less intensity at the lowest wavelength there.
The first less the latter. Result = 14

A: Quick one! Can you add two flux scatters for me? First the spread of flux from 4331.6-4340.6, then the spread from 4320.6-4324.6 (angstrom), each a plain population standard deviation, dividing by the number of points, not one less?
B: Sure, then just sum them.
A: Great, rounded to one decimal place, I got 3.8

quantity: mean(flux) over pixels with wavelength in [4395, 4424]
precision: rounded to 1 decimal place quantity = 16.6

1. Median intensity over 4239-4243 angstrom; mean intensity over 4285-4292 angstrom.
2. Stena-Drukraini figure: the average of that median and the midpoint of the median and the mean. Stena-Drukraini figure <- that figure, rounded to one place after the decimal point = 15.2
